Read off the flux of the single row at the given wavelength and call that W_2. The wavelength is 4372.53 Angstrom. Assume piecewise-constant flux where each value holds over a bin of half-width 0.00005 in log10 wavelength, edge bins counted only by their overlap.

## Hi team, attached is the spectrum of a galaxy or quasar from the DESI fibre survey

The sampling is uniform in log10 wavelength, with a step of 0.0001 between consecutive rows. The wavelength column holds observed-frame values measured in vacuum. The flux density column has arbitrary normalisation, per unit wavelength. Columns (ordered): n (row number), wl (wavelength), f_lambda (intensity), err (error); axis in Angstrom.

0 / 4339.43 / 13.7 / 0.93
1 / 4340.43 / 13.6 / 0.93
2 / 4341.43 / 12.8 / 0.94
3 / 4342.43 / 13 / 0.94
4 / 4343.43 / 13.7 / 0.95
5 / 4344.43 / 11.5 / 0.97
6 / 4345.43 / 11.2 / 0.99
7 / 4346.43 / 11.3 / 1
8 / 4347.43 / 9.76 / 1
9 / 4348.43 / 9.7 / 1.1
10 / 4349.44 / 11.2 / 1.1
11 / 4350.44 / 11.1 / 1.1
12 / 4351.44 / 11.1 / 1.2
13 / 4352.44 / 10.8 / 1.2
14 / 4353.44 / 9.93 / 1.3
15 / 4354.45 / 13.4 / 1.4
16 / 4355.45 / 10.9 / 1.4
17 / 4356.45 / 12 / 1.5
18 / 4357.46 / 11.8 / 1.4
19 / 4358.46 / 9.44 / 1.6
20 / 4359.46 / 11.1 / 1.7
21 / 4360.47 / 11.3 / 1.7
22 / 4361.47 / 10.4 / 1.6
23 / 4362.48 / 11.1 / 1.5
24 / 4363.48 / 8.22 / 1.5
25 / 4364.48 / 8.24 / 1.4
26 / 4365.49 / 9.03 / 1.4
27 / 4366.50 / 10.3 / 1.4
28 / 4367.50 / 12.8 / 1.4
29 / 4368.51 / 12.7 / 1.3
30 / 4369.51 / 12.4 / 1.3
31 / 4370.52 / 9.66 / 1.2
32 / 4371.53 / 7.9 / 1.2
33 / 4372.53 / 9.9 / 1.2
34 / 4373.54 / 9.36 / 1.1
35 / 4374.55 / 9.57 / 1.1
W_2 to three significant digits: 9.90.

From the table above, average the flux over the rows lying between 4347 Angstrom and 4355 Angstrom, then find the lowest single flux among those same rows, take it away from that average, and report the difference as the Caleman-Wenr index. 1.2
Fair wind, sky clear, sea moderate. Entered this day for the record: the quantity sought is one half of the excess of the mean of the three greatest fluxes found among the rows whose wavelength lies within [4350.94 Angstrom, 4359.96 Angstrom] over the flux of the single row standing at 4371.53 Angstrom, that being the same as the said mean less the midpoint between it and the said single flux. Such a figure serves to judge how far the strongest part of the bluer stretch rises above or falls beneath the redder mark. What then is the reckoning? 2.25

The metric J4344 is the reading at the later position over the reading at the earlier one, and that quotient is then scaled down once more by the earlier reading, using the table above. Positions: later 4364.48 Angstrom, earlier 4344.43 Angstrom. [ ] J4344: 0.062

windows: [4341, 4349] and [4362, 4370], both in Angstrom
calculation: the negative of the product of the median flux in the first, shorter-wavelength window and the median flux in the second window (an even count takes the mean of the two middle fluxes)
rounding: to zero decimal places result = -122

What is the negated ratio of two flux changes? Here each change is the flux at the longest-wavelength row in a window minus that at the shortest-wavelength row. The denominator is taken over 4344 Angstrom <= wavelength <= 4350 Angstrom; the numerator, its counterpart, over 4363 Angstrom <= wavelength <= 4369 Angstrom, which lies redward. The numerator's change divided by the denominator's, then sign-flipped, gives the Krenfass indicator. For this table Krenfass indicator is 15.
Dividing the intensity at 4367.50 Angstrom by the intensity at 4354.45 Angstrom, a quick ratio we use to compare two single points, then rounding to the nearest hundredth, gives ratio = 0.96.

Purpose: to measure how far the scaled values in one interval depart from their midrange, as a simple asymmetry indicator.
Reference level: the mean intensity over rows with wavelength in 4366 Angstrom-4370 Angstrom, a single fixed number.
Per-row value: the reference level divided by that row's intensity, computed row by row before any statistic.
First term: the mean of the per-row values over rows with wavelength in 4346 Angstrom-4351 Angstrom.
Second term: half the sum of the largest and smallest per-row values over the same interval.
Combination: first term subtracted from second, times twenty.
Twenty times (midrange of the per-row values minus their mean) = 0.27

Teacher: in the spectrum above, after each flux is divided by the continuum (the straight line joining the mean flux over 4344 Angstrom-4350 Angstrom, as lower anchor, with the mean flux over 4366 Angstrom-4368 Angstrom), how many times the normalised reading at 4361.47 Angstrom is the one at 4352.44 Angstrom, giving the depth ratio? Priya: 1.1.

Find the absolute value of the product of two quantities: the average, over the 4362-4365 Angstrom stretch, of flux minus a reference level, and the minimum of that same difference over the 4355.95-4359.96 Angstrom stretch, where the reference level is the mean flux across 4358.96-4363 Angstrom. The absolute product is 2.7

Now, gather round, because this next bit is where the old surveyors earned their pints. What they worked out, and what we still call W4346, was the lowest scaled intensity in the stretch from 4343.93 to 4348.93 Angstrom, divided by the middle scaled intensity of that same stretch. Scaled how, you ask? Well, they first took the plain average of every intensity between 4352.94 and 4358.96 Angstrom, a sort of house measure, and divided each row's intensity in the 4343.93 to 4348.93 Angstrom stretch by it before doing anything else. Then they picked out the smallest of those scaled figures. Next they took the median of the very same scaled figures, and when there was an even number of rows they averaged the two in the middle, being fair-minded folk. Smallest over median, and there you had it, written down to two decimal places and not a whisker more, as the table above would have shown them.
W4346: 0.87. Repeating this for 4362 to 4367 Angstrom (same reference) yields 0.91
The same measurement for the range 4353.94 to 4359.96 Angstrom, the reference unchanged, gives 0.82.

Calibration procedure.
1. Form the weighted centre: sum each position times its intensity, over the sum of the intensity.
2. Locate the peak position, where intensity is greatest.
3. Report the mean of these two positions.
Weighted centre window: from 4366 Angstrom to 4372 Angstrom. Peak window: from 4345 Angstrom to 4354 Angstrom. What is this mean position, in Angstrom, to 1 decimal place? 4357.6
